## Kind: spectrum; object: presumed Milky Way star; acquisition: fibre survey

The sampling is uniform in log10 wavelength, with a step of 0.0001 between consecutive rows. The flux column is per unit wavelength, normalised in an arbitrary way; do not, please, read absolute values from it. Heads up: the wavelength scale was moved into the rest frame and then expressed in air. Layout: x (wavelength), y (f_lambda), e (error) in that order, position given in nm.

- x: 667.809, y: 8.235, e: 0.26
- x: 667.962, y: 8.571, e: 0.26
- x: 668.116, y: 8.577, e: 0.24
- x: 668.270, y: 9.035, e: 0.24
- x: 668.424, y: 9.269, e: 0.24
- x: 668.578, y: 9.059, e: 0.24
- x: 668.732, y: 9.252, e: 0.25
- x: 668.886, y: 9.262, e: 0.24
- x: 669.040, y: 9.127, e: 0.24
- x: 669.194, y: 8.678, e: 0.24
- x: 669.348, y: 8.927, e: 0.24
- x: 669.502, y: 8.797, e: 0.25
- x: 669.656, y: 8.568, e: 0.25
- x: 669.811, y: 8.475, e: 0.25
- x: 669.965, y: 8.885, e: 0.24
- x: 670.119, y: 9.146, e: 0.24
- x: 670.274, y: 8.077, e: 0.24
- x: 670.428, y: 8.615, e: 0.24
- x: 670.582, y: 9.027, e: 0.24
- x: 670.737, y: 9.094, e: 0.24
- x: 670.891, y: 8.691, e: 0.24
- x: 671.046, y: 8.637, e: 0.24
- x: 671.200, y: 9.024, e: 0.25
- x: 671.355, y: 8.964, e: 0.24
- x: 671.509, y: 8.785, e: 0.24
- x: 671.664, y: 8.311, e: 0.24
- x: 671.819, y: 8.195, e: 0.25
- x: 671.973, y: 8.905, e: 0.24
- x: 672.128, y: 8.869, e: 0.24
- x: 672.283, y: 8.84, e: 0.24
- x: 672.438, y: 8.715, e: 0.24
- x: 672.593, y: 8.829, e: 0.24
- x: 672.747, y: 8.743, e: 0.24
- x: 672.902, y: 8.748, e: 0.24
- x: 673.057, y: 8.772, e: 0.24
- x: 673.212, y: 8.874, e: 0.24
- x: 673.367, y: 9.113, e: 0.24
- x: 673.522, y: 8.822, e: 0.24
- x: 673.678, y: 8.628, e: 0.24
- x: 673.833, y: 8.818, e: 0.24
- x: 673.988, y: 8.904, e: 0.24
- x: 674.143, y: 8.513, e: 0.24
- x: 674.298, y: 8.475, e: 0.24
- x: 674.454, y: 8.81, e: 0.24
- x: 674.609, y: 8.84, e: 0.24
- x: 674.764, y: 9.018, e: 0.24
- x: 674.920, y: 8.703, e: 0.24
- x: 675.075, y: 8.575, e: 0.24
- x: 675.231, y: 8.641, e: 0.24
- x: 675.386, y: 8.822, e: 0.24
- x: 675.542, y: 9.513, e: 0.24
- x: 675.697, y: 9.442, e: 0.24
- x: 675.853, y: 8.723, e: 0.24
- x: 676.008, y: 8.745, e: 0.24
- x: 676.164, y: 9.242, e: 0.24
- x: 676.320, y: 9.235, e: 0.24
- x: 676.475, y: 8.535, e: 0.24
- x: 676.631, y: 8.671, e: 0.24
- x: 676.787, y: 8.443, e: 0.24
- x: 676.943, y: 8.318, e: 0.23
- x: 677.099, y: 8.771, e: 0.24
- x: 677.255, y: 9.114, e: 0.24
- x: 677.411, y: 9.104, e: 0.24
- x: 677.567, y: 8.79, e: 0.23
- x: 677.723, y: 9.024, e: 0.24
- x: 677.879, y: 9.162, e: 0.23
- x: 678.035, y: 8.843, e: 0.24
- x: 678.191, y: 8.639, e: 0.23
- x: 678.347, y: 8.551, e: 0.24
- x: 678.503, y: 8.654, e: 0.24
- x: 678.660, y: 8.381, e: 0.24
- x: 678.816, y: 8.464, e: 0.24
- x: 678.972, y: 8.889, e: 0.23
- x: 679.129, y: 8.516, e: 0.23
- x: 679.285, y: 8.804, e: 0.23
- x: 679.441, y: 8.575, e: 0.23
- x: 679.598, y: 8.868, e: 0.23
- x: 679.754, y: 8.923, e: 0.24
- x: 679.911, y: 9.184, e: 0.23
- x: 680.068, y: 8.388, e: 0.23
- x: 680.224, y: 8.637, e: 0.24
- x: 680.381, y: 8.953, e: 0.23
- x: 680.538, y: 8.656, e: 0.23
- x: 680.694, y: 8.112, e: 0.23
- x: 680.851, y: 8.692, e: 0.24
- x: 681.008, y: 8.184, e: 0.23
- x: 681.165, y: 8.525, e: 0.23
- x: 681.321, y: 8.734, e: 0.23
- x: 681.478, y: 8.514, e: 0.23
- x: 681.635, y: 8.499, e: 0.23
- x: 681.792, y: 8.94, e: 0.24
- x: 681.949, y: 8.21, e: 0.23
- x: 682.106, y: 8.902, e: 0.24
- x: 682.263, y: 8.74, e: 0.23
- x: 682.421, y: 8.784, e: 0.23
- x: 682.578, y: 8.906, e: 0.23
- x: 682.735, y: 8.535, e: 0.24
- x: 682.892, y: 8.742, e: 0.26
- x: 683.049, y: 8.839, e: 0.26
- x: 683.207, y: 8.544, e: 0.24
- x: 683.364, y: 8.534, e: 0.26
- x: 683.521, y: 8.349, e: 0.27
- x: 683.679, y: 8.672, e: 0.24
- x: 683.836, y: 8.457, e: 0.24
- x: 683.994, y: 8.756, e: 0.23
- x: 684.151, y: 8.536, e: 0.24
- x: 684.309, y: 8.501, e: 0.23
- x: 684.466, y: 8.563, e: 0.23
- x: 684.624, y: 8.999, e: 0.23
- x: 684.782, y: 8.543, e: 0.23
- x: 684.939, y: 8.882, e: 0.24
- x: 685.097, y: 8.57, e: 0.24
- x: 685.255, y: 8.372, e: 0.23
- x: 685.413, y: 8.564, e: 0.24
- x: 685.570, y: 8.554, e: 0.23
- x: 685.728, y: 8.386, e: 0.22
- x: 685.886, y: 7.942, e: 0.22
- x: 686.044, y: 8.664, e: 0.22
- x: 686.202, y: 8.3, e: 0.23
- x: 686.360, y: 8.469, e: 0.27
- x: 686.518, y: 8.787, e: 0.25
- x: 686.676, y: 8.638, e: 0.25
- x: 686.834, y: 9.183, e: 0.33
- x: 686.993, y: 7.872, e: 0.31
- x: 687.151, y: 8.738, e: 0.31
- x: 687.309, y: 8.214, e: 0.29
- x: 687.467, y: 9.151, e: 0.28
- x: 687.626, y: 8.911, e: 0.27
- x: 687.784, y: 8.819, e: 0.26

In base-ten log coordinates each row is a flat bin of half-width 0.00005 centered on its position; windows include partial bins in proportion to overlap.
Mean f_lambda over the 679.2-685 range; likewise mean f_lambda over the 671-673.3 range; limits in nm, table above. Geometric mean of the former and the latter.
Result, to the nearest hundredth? 8.70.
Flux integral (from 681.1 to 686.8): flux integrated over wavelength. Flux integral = 49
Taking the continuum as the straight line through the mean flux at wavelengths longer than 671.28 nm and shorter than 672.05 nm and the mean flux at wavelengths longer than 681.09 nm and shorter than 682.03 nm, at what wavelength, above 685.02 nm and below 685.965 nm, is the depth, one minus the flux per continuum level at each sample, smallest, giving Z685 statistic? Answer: 685.097 nm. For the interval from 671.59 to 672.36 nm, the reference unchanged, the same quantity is 671.973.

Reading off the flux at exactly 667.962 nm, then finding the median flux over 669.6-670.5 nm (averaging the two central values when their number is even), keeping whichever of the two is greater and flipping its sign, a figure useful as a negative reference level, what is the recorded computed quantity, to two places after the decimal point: -8.59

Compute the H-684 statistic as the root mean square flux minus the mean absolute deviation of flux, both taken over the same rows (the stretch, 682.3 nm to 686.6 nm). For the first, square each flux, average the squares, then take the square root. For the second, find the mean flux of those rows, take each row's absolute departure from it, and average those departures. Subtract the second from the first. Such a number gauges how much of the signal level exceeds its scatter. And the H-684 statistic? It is 8.42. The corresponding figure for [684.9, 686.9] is 8.36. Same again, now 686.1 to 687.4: 8.22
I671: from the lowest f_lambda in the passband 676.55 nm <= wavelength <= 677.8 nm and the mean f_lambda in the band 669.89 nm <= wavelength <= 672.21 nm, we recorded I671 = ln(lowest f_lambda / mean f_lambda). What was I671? -0.0504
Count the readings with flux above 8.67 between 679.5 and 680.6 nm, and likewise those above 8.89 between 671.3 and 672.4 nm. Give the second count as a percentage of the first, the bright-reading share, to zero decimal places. 50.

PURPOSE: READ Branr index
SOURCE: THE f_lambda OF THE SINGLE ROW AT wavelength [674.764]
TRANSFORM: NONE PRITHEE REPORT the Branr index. 9.018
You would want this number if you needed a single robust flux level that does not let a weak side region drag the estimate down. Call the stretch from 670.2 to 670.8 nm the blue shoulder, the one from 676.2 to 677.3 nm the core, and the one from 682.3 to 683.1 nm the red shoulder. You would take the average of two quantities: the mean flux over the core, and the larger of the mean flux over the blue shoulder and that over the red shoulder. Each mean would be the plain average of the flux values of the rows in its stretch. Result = 8.74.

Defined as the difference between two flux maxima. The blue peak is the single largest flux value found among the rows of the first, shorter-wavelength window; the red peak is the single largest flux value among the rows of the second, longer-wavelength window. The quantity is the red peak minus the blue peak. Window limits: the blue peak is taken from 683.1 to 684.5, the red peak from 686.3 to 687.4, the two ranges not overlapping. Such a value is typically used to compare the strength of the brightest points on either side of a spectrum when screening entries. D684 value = 0.4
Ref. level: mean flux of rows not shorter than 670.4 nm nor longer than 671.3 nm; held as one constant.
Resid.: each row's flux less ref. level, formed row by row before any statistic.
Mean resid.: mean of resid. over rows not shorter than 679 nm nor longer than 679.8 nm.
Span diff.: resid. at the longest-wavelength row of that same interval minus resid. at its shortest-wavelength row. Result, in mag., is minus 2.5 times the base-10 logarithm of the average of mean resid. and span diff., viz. 2.1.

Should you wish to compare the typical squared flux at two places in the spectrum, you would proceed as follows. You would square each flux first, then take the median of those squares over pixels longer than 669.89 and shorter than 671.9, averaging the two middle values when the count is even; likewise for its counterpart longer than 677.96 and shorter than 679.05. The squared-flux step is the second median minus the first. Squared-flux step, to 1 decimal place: -2.5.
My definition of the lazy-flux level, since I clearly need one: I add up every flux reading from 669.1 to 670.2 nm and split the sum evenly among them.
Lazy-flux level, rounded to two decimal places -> 8.78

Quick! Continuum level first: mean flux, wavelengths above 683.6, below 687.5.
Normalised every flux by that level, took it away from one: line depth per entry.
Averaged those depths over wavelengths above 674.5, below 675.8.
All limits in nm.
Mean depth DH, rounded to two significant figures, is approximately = -0.043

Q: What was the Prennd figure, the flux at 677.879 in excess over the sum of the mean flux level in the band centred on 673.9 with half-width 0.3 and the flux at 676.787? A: -8.0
